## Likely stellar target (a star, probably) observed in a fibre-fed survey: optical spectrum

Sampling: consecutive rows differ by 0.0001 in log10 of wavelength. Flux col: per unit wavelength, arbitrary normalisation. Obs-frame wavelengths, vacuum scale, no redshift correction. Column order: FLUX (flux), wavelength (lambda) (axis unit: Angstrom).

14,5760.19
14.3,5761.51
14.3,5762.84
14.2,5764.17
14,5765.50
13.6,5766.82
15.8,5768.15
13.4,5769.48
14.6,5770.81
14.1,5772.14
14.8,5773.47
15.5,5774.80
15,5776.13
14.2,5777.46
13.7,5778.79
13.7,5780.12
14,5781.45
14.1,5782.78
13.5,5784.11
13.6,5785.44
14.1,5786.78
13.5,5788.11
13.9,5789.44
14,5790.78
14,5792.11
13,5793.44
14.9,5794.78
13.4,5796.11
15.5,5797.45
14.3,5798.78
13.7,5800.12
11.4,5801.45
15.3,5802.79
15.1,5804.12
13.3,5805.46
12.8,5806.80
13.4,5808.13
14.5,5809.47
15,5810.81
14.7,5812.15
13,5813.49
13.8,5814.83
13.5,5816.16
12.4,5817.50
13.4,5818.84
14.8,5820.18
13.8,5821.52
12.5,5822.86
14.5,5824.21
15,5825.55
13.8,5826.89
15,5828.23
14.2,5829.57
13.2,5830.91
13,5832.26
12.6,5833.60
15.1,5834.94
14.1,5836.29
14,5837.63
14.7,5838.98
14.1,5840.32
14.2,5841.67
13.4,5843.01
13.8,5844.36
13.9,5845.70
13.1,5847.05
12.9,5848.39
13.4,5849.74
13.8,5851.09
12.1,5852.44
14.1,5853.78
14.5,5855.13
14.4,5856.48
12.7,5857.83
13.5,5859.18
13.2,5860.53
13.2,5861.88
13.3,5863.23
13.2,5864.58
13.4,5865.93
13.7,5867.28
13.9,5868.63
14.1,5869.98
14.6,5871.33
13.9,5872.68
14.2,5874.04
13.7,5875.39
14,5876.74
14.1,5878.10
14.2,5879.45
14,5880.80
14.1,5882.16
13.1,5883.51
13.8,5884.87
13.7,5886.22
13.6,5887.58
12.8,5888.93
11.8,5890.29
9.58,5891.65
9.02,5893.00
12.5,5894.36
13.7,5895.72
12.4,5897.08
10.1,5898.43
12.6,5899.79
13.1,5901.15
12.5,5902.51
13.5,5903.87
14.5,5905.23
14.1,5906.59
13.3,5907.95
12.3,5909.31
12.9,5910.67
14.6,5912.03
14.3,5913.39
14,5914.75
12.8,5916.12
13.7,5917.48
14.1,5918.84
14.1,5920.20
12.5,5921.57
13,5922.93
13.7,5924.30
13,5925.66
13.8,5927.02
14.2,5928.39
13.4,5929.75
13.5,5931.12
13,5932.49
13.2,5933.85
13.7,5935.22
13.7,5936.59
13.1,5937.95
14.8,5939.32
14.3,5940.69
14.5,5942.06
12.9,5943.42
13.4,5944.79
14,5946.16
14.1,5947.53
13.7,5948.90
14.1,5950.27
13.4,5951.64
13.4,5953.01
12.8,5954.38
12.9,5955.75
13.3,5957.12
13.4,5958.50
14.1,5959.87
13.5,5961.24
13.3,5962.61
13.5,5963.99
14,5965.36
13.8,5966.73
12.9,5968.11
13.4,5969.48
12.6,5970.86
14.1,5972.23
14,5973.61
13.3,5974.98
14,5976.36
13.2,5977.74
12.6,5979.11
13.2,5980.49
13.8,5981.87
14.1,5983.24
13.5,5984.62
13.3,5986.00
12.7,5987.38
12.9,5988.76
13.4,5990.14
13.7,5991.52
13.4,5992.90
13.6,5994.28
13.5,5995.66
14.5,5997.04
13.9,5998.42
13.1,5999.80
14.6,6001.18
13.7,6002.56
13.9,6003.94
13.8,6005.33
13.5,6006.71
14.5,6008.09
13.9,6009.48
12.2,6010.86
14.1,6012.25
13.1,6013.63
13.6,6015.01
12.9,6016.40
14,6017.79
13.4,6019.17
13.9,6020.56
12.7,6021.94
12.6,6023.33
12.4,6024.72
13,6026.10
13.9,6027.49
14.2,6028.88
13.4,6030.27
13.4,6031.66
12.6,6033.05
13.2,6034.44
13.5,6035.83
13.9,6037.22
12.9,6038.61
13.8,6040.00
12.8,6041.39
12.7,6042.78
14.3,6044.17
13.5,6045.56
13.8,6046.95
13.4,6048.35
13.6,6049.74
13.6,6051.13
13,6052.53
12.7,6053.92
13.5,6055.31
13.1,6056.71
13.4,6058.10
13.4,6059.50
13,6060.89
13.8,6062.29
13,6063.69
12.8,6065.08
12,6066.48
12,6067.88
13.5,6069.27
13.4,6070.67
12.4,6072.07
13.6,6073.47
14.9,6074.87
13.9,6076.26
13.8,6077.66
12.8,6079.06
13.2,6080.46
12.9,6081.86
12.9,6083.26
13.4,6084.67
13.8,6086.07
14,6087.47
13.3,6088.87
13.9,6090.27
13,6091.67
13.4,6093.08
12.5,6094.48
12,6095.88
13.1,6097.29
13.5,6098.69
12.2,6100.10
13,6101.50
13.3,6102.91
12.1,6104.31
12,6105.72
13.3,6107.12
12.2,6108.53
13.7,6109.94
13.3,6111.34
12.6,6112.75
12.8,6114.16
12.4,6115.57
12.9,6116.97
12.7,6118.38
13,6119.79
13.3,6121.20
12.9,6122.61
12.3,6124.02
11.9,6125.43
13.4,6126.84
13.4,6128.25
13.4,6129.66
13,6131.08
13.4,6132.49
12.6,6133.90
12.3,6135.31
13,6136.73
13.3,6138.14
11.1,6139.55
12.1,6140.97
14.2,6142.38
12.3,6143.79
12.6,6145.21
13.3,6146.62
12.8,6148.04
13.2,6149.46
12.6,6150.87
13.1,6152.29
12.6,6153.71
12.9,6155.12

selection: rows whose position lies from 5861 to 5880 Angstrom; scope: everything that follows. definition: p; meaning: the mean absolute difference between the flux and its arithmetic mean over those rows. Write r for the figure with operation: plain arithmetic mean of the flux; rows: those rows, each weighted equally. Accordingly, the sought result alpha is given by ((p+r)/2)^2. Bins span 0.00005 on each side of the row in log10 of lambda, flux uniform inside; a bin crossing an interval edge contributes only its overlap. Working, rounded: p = 0.35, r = 13.8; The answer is 50.2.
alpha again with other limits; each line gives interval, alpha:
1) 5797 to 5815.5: 55.6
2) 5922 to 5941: 49.2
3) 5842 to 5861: 49.0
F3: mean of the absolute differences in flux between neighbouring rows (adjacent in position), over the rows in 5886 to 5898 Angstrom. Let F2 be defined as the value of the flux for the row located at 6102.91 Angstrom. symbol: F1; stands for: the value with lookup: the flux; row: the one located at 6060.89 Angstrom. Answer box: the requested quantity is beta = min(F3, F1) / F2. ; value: 0.10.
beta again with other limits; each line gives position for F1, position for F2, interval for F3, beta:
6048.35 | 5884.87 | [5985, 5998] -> 0.03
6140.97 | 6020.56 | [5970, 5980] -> 0.05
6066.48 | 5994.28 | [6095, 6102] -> 0.07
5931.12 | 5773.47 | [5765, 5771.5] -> 0.10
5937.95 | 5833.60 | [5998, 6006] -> 0.06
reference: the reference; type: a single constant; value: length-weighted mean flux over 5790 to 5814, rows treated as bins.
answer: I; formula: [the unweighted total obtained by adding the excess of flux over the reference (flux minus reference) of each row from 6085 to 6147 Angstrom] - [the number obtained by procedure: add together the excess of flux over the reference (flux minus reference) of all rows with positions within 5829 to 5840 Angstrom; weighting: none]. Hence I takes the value -46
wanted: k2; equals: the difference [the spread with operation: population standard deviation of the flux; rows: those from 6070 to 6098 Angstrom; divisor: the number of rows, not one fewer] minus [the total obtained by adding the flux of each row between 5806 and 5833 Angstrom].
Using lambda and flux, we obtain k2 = -276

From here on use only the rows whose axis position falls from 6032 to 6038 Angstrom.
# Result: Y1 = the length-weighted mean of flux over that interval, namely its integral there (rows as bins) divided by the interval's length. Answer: 13.3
